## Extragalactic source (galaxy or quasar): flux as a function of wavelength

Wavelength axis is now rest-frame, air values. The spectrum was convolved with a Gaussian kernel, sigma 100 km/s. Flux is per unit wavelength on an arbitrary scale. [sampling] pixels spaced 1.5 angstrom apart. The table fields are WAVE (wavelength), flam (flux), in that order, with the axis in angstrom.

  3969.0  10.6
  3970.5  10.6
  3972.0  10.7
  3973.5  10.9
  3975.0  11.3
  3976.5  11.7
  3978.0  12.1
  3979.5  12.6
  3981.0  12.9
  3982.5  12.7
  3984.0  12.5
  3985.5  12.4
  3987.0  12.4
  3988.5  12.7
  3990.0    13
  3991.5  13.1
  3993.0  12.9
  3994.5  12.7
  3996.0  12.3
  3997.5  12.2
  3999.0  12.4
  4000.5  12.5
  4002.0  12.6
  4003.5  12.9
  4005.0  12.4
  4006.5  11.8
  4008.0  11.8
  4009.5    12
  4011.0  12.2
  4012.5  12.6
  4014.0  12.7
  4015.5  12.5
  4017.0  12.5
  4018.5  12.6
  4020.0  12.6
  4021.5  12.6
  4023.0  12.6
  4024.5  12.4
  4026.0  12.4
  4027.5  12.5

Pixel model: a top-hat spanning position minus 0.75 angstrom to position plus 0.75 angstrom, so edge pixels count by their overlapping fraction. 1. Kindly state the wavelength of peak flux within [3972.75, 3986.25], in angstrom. 3981.0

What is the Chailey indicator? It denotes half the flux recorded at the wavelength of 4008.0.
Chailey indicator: 5.9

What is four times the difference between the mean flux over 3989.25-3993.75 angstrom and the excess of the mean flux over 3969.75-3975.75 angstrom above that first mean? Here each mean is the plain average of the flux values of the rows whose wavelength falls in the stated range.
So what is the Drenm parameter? 60.5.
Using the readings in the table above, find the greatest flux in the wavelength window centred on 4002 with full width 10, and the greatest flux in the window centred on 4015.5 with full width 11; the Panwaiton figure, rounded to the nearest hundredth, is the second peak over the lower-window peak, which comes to 0.98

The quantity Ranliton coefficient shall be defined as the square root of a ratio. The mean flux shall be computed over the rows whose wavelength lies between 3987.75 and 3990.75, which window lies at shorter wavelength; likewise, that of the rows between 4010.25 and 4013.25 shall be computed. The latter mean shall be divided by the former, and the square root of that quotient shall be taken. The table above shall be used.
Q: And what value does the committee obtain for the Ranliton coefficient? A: 0.98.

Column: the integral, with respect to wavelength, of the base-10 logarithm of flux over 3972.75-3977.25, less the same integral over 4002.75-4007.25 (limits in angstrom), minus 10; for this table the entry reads -10.2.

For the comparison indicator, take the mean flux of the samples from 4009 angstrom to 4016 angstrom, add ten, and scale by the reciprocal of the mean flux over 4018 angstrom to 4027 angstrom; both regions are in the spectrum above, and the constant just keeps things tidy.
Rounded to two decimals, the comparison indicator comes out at 1.79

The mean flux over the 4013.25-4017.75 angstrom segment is 12.6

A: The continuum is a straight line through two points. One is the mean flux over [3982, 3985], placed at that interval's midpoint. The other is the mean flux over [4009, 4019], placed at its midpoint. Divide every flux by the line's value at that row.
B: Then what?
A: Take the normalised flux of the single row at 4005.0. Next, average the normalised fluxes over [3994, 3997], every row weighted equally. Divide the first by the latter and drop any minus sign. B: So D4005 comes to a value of 1.00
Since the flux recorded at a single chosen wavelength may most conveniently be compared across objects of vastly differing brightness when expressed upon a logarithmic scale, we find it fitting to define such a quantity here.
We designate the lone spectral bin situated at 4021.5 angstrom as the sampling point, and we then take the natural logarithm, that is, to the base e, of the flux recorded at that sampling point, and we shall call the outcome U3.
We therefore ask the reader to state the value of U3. 2.53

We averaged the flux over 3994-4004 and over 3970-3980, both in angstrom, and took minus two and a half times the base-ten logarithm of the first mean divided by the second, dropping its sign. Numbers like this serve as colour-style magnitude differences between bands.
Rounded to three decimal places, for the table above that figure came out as 0.100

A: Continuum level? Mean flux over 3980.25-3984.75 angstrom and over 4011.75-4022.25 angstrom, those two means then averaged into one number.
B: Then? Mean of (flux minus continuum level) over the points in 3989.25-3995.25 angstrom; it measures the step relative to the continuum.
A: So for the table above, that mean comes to 0.3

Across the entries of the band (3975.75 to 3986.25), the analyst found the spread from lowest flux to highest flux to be 1.20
